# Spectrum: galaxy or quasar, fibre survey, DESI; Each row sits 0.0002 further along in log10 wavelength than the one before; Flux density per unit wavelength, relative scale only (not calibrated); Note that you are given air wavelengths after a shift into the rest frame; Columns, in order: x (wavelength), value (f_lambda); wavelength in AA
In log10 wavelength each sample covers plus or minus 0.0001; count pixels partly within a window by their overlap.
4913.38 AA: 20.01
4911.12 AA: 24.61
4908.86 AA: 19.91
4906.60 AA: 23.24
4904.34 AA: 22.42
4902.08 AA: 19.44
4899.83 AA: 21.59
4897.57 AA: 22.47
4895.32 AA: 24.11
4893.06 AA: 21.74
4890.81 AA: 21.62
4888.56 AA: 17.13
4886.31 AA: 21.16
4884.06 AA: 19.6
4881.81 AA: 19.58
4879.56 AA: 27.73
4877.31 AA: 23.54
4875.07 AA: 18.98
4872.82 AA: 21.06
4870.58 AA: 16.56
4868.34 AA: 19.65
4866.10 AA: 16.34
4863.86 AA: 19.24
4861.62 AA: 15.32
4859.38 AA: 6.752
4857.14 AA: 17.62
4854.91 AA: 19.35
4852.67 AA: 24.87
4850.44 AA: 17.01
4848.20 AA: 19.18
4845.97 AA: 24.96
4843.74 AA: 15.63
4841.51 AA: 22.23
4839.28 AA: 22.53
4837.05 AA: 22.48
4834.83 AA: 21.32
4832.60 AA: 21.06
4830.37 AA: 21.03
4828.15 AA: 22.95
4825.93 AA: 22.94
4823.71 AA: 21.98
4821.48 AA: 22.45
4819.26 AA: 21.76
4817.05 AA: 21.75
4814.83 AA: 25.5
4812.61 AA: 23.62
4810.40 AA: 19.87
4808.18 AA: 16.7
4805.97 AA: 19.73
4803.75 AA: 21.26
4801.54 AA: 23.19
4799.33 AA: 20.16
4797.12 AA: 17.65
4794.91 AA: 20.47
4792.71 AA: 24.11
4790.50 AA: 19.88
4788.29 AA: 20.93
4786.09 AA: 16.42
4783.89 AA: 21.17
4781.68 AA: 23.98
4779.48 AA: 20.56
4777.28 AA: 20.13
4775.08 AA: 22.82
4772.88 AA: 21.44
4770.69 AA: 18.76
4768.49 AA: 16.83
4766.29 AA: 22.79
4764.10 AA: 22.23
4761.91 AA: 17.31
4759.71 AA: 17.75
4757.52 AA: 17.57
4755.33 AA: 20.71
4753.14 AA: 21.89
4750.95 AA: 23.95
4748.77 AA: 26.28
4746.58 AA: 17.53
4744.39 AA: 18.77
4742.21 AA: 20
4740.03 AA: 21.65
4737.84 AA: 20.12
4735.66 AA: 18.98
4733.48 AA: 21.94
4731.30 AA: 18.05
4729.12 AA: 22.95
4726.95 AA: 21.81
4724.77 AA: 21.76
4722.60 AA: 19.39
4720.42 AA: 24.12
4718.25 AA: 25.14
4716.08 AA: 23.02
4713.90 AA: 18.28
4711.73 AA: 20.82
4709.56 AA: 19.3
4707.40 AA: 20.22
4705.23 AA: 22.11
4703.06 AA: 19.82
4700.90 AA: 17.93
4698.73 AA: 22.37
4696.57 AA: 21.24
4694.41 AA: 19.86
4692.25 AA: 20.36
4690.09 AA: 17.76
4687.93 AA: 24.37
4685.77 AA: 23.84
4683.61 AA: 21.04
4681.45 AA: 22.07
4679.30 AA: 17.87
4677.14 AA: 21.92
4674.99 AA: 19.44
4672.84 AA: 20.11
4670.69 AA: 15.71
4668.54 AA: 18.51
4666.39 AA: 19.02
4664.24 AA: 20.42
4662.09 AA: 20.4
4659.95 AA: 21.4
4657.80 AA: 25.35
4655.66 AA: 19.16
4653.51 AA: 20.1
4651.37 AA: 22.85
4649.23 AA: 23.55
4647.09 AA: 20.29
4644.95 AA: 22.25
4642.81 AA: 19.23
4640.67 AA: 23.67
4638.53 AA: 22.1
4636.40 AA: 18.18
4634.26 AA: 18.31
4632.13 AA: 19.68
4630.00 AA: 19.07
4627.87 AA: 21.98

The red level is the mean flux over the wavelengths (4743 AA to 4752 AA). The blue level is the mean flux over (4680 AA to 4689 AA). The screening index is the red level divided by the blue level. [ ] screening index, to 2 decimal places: 0.95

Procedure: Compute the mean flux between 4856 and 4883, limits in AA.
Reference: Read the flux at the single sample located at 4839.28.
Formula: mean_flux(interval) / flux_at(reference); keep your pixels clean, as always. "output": 0.82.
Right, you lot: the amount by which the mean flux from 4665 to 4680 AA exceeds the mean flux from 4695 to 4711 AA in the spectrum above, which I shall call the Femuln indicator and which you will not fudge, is -1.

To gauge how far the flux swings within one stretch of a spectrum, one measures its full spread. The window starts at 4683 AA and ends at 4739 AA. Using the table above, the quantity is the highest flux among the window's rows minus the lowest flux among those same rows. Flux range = 7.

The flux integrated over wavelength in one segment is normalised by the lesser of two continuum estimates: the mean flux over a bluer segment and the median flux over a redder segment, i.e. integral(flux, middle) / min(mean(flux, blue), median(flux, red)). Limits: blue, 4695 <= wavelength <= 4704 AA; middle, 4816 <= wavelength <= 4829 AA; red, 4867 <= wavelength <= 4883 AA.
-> 15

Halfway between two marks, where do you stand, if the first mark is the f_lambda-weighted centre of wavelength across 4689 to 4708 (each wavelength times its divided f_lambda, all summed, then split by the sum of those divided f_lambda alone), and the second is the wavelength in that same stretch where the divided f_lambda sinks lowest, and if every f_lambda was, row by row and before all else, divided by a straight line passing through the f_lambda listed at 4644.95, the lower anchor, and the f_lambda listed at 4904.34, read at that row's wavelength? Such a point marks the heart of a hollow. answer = 4694.5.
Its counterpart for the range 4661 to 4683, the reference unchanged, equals 4671.3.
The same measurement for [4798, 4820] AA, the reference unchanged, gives 4808.8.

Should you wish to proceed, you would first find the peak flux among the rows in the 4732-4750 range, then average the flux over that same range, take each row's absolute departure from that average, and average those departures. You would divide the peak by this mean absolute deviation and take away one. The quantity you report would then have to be 12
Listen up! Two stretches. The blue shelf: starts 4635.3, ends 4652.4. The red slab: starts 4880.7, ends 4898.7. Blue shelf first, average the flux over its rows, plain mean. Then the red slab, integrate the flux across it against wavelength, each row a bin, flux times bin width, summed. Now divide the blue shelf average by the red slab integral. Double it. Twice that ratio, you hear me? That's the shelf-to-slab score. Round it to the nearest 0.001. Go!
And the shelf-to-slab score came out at 0.114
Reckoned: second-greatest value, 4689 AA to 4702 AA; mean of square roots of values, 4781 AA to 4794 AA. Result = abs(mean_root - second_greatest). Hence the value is 16.7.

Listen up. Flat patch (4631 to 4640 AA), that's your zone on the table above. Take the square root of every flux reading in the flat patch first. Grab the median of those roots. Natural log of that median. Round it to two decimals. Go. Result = 1.47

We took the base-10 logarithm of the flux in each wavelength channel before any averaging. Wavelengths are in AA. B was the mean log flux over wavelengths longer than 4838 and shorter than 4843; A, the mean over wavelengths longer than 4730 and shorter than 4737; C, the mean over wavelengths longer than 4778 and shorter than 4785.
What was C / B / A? 0.77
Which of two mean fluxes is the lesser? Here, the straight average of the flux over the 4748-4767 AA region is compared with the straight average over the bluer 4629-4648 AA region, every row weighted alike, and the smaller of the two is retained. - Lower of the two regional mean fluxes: 20.31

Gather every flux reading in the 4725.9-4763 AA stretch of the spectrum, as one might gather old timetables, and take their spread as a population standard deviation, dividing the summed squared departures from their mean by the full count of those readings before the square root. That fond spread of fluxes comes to 2.49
